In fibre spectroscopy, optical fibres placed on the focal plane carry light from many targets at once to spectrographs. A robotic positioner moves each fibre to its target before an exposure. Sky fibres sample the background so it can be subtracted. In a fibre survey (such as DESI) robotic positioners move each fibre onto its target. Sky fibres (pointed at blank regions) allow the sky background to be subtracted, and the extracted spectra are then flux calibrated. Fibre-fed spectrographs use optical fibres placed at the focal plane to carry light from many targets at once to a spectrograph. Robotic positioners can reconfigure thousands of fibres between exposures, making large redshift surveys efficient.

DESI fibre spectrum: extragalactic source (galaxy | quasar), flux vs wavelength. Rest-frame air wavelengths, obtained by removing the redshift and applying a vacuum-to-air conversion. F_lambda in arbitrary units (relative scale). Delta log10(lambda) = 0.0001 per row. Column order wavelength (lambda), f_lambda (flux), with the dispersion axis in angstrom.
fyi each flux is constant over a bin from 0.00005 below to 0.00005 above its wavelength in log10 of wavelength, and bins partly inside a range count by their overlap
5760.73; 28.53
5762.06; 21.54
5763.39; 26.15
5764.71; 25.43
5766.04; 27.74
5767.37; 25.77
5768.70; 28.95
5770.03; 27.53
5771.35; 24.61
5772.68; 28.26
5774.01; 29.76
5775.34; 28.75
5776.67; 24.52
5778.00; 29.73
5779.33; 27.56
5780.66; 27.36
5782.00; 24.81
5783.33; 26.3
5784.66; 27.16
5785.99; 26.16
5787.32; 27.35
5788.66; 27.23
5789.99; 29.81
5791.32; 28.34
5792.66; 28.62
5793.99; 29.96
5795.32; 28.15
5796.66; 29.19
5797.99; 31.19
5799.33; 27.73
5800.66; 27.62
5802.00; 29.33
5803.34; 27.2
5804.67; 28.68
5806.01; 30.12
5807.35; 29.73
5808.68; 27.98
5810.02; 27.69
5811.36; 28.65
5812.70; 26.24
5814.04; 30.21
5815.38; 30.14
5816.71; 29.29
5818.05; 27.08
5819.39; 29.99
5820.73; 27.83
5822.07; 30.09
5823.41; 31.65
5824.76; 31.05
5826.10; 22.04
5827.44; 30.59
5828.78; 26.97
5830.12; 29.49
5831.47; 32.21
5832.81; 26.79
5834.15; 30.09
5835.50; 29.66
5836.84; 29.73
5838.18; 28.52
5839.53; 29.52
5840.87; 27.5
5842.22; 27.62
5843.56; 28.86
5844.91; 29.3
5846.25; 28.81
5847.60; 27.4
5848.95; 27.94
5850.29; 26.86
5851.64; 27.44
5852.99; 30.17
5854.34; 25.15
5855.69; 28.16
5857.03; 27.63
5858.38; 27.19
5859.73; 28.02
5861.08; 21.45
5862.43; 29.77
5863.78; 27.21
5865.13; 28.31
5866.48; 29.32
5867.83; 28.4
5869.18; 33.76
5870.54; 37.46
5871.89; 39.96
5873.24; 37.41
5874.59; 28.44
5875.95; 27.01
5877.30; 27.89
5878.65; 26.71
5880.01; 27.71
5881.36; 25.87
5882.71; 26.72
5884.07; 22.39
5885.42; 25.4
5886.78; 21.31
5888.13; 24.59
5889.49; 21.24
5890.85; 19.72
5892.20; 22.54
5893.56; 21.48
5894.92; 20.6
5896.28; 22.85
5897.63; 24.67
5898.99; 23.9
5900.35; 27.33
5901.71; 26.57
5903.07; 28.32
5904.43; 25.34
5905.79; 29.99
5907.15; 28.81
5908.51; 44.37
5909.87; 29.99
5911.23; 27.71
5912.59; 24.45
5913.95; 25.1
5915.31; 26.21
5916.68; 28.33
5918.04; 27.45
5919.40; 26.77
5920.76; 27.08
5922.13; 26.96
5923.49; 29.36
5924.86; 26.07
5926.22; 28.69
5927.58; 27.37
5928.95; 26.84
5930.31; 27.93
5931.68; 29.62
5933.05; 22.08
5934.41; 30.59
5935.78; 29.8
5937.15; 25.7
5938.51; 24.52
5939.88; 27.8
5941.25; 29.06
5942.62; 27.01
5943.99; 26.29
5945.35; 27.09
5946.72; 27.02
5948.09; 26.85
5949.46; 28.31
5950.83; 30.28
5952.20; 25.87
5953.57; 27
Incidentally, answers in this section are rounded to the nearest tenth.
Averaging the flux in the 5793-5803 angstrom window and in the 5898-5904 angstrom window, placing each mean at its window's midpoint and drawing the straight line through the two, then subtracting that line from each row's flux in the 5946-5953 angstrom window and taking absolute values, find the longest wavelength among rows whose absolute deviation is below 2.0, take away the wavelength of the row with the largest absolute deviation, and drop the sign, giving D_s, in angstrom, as 1.4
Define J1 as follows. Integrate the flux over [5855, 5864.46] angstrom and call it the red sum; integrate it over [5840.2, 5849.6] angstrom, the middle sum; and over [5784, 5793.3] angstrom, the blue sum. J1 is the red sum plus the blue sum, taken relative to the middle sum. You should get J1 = 1.94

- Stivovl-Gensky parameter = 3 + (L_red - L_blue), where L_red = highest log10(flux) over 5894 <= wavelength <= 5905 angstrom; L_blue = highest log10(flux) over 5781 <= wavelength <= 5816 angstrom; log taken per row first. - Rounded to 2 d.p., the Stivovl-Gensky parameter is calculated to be 2.96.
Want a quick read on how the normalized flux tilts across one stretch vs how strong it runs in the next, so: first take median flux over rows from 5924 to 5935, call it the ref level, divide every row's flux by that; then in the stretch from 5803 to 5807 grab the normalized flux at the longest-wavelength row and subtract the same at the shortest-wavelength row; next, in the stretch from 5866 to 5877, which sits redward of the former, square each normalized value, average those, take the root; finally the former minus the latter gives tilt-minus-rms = -1.09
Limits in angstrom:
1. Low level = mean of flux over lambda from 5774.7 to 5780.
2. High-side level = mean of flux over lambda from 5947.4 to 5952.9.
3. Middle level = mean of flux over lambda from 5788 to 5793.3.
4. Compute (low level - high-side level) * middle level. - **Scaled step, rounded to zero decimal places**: -5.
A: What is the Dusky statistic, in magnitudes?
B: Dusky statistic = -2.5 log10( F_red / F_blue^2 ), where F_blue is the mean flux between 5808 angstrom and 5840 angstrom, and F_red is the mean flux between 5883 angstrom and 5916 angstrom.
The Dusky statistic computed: 3.78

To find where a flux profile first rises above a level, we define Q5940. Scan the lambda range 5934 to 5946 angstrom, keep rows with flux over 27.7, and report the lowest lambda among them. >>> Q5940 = 5934.41 angstrom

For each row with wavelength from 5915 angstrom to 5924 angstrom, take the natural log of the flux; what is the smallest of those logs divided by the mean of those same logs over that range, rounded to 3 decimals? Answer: 0.986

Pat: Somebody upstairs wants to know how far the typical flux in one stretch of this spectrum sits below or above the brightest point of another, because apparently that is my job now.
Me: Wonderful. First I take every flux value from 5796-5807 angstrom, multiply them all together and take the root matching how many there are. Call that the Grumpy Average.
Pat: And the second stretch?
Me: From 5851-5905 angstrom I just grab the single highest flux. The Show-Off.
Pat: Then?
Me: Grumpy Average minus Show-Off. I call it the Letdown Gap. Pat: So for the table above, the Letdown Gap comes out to -11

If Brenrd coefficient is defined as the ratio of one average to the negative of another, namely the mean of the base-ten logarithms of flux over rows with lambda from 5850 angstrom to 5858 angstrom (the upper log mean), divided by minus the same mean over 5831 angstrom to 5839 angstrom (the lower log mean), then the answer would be -0.980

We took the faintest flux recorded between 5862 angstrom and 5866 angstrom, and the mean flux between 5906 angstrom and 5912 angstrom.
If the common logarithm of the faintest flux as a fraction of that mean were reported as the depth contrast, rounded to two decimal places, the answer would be -0.08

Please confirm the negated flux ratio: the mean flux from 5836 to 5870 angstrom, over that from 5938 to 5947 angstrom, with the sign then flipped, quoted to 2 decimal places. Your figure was -1.04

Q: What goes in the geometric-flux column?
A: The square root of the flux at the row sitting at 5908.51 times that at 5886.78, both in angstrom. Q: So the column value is 31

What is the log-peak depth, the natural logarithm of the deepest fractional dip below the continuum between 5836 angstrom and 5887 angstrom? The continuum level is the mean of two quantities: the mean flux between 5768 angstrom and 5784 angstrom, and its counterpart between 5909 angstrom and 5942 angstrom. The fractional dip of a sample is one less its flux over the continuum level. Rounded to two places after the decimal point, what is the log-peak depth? -1.51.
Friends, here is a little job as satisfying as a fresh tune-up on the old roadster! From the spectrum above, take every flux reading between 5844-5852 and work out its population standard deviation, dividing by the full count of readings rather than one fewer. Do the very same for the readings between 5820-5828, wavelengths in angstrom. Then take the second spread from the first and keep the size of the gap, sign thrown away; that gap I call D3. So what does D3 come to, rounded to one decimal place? 2.4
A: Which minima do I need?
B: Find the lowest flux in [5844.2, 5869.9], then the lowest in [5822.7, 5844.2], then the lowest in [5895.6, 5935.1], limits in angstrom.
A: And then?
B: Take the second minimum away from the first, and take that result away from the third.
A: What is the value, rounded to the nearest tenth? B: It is 22.7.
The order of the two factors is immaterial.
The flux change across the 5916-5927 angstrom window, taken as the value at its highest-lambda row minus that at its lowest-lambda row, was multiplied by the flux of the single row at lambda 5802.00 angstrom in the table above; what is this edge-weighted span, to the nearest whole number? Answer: 11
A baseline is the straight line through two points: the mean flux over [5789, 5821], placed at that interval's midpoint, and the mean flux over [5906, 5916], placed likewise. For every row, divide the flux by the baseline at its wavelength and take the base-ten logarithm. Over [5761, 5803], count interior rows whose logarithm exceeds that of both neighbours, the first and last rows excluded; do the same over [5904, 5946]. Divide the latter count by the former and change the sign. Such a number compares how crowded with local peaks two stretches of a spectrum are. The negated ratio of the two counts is -0.90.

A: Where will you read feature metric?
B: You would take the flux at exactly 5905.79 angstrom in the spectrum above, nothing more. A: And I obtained 29.99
